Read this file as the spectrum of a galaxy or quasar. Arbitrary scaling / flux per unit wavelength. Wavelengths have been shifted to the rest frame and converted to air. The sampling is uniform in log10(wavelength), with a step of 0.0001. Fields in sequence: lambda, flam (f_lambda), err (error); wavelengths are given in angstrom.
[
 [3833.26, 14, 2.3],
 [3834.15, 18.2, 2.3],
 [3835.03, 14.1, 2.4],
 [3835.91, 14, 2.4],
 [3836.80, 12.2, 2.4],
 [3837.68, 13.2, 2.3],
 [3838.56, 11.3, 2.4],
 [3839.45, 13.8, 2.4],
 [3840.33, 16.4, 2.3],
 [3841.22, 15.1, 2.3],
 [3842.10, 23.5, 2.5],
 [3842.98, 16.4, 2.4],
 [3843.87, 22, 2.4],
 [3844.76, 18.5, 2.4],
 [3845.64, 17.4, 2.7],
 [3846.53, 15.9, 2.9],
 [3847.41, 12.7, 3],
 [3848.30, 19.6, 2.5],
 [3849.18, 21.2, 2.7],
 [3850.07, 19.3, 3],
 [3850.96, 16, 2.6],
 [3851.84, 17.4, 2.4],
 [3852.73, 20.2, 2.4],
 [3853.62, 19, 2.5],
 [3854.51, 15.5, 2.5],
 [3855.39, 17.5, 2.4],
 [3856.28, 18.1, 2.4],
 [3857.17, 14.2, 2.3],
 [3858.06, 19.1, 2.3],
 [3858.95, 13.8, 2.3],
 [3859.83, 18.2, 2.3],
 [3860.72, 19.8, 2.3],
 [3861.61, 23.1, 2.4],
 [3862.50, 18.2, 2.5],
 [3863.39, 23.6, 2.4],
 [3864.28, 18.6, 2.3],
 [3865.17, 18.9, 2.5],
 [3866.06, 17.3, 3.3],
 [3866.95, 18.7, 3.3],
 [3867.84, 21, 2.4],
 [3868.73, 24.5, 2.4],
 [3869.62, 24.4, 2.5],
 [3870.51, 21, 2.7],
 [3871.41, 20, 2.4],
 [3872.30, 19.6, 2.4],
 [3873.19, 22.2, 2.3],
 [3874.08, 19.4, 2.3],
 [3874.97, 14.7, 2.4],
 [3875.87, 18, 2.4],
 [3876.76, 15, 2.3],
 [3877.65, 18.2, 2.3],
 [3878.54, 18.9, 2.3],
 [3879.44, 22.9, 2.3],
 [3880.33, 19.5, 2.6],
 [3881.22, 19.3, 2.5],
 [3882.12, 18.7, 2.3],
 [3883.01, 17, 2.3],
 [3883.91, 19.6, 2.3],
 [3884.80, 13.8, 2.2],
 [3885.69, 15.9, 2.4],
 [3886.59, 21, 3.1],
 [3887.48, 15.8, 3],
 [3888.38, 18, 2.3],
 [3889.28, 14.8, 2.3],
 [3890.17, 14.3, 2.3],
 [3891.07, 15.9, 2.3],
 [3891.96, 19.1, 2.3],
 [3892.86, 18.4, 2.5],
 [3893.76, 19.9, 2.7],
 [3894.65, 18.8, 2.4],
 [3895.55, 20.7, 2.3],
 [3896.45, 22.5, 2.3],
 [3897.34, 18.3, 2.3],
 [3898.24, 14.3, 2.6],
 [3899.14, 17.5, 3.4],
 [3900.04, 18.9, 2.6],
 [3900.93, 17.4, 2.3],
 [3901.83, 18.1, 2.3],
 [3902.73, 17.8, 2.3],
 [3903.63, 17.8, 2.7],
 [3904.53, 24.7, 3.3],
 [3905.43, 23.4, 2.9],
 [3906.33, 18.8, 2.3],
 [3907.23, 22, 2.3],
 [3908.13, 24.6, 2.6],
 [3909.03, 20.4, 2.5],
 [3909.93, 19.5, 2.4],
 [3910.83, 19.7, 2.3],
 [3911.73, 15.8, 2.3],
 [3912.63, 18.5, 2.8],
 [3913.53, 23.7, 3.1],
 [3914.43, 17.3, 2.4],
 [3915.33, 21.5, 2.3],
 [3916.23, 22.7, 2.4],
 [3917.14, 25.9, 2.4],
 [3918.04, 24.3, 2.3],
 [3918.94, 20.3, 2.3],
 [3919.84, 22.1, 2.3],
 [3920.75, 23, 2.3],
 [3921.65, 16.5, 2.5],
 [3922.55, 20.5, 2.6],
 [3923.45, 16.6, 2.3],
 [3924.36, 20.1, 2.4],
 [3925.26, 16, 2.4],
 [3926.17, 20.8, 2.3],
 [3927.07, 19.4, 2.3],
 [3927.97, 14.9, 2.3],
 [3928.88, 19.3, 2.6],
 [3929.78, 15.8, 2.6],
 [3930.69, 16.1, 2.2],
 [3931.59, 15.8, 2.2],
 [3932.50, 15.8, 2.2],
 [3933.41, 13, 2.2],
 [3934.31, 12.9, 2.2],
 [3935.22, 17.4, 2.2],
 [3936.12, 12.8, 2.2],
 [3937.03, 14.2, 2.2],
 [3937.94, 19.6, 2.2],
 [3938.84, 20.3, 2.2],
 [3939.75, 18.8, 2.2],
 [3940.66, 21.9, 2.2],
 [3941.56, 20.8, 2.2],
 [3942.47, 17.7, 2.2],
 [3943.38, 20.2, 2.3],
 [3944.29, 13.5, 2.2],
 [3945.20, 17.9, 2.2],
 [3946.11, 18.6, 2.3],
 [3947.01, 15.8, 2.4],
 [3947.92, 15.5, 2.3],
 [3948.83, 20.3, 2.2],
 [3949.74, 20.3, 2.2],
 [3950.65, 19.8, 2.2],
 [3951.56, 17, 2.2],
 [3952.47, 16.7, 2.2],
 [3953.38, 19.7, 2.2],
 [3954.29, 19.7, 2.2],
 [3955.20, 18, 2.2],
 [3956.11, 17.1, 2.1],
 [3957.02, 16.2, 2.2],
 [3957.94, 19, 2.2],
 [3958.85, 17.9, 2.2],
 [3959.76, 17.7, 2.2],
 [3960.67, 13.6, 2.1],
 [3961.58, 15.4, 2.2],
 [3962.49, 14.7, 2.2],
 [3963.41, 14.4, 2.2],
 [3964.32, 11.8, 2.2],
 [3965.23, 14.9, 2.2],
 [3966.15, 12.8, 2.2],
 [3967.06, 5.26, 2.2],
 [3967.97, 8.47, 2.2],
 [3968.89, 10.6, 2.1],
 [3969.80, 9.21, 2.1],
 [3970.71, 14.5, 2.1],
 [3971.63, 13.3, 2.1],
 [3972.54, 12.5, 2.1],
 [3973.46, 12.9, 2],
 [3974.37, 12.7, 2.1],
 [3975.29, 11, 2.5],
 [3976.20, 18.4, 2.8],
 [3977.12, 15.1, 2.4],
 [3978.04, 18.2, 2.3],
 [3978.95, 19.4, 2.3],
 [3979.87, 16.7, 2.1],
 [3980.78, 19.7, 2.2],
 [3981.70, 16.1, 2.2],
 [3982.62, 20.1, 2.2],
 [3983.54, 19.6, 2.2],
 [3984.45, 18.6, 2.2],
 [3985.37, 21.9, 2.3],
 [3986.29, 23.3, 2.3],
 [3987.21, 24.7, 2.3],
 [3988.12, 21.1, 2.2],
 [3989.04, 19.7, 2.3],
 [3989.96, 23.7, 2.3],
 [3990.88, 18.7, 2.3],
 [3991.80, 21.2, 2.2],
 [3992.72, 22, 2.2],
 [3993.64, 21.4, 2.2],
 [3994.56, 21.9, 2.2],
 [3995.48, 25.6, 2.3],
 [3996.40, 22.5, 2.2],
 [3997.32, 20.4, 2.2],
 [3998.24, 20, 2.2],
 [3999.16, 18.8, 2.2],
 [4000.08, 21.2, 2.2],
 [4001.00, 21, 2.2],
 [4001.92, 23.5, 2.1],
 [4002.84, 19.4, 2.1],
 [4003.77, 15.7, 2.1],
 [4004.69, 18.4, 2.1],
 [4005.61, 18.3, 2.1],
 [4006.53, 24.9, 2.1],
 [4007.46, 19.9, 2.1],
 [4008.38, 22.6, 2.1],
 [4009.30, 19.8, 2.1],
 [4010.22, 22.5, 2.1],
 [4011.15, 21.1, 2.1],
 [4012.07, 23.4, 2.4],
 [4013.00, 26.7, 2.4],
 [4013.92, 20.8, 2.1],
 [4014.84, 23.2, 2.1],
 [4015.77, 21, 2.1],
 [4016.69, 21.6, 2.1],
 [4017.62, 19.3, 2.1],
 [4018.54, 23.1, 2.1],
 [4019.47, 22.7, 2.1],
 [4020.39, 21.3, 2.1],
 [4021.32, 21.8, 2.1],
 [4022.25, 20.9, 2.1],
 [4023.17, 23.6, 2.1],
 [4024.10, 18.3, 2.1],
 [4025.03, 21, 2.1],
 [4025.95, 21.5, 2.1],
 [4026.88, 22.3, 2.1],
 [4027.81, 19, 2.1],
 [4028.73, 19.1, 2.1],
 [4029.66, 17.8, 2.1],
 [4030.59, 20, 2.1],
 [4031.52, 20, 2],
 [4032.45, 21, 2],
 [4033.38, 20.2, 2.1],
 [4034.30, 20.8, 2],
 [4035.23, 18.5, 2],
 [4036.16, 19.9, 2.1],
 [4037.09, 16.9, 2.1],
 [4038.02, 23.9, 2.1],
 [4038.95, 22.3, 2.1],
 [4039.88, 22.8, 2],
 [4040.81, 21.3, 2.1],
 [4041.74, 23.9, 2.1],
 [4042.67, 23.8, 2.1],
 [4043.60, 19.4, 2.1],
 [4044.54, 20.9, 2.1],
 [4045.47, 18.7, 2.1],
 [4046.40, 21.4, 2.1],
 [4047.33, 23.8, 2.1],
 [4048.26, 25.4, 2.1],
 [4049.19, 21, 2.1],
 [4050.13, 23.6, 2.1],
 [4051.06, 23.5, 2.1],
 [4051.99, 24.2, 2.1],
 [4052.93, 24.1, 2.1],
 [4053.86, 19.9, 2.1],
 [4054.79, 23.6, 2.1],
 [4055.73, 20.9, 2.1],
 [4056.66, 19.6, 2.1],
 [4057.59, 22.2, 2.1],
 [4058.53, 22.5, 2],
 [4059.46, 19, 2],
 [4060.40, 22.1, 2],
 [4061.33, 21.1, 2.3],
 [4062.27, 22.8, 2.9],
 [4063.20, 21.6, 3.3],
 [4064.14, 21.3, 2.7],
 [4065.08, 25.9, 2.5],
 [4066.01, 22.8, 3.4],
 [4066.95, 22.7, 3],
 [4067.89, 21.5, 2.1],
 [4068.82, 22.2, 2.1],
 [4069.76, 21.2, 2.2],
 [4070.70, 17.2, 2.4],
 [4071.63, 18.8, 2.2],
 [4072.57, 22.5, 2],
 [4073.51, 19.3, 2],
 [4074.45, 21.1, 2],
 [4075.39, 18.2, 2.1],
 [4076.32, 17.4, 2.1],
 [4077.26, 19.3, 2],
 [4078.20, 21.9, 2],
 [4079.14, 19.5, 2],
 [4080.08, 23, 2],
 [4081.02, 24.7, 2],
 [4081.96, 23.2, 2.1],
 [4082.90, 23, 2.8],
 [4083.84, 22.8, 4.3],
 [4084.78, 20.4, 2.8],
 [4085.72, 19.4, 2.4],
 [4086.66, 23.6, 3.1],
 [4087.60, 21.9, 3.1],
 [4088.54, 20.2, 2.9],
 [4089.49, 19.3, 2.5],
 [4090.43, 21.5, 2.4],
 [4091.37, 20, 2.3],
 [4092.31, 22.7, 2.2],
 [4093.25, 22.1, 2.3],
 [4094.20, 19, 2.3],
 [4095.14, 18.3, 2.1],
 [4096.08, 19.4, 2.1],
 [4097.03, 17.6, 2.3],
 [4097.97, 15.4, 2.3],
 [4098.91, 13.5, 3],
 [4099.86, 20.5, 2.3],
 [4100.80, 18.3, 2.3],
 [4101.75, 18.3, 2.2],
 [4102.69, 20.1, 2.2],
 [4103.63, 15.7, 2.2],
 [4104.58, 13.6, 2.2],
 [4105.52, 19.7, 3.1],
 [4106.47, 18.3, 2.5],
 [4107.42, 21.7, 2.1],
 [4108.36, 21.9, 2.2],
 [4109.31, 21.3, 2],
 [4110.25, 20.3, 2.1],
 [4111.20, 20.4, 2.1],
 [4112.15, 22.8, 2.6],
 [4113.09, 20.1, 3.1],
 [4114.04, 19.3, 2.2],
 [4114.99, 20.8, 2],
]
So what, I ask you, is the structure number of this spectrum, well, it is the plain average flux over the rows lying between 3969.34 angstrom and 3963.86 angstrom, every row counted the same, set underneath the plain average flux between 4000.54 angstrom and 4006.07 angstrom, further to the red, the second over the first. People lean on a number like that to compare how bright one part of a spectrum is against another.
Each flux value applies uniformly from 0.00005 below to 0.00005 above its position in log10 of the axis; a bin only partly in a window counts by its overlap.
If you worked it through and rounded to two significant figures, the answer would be 1.8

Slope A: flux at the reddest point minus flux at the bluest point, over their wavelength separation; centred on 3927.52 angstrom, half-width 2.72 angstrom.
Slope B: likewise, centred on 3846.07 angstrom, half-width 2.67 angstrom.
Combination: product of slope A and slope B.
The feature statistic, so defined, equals 0.0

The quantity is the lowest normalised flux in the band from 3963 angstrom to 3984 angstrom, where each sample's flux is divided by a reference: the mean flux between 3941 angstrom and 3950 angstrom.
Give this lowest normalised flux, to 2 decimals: 0.29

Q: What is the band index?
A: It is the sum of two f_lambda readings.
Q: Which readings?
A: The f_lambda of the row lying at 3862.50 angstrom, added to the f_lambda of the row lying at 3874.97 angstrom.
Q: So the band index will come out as 33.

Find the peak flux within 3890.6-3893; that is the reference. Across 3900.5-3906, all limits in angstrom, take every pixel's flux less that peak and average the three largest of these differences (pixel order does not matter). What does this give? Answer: 3.0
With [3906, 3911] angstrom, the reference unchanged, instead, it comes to 3.2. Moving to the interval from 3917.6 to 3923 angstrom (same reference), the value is 4.0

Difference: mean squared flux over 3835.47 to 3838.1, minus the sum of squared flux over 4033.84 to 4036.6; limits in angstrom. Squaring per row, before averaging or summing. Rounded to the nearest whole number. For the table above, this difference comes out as -998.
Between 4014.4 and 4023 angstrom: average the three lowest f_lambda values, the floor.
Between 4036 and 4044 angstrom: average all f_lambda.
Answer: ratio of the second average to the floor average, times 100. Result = 106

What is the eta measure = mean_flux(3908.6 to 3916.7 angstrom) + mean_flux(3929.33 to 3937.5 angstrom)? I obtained 35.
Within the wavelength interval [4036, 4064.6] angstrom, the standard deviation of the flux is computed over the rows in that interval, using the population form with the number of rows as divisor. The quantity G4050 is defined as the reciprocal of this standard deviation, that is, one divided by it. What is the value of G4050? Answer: 0.52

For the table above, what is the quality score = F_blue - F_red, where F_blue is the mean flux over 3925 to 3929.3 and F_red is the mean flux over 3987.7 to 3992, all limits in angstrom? -3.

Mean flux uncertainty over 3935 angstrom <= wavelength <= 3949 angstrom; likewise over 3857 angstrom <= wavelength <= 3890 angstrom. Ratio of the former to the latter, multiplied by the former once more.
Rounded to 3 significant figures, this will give 2.03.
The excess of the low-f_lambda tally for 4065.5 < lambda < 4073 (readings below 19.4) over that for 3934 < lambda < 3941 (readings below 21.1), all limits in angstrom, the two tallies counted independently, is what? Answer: -5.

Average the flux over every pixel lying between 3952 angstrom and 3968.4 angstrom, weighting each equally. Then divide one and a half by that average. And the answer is 0.099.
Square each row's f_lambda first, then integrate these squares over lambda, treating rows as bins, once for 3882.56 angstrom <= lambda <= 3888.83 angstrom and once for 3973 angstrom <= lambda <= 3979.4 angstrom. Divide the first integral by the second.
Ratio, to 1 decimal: 1.2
